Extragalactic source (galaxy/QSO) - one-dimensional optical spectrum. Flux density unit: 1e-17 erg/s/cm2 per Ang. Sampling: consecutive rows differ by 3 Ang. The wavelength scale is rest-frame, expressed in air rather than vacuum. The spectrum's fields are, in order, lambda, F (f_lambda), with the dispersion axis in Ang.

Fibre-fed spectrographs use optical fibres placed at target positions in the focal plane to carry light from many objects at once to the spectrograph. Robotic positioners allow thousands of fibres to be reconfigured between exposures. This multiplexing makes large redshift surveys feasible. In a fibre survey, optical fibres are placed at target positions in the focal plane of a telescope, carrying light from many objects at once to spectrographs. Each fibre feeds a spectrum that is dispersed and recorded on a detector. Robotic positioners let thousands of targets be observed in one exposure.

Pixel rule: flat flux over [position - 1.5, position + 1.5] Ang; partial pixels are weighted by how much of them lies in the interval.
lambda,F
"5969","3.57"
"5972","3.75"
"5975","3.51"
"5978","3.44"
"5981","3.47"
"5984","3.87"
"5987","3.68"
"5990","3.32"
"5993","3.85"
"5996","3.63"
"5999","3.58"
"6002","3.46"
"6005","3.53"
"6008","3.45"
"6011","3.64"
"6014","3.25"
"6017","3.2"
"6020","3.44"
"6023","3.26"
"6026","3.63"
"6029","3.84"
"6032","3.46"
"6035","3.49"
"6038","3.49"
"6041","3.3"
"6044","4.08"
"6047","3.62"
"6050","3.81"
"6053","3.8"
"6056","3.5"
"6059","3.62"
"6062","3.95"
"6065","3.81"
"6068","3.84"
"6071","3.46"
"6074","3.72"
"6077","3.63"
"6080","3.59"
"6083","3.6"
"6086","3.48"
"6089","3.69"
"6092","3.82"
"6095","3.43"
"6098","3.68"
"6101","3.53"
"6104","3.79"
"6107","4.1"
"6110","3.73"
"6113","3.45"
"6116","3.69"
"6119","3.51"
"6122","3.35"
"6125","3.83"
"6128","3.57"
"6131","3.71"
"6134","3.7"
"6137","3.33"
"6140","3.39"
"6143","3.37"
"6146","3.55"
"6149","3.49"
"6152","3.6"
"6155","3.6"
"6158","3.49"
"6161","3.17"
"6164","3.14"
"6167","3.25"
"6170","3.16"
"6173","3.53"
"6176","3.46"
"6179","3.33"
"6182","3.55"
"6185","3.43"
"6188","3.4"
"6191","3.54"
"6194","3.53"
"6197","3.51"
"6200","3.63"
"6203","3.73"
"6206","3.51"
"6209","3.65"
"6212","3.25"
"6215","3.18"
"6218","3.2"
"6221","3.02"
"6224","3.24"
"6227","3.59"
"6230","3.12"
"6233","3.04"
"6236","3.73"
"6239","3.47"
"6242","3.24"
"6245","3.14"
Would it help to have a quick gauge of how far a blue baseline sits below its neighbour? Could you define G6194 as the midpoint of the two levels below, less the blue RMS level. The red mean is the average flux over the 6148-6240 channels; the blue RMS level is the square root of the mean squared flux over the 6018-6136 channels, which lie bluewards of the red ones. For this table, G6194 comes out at -0.12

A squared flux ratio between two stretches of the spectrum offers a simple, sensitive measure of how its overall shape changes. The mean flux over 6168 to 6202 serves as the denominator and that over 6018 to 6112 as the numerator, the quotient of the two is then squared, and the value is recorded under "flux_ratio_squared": 1.11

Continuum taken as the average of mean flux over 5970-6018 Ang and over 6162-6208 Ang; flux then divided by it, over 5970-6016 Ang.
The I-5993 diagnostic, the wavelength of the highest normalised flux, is 5984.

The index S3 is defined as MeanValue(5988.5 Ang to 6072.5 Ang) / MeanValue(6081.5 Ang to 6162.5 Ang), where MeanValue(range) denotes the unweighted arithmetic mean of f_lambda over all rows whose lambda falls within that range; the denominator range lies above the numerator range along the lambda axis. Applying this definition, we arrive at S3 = 1.001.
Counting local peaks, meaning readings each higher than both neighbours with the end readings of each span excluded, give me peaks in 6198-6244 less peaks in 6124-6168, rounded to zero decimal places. 2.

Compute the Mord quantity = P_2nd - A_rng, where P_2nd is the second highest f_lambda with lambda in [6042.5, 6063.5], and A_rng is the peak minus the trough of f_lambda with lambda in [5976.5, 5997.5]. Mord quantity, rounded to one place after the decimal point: 3.4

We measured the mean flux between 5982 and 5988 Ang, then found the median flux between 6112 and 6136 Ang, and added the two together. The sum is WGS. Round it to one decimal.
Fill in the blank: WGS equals 7.4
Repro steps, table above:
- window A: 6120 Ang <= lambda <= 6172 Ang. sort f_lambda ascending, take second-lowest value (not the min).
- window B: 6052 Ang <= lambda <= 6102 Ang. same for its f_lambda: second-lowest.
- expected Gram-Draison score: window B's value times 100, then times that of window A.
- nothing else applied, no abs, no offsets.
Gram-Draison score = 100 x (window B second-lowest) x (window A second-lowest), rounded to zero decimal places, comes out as 1093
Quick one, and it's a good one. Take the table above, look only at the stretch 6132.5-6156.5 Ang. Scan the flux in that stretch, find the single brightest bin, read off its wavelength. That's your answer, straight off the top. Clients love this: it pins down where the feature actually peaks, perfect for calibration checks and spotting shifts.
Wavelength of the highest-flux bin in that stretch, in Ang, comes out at 6134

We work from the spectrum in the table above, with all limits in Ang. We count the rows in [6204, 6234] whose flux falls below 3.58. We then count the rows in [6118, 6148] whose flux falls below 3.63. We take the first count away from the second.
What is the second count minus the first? -1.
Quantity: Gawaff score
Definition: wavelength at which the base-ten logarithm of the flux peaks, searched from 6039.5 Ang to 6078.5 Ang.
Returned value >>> 6044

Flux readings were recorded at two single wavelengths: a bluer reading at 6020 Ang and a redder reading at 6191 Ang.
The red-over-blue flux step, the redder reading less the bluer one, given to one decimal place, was 0.1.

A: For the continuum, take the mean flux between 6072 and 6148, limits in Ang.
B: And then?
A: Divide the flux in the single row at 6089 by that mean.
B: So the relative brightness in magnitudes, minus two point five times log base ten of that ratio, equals -0.024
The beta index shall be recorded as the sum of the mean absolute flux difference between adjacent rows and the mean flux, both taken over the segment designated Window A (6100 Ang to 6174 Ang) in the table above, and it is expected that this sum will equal 3.71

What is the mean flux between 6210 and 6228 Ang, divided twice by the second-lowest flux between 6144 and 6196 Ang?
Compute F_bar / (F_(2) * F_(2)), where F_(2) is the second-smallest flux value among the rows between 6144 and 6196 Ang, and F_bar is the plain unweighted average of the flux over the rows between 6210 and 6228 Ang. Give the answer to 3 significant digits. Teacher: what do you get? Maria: 0.325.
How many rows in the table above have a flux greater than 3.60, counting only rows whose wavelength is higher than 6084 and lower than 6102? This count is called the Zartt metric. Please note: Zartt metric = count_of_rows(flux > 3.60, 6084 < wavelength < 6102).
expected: 3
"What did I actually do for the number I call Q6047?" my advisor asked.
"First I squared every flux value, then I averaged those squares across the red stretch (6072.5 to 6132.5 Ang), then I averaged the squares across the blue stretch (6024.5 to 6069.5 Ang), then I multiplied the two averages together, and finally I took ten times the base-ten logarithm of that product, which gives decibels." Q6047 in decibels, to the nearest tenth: 22.6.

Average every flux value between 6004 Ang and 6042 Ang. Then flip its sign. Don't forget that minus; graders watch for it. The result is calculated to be -3.46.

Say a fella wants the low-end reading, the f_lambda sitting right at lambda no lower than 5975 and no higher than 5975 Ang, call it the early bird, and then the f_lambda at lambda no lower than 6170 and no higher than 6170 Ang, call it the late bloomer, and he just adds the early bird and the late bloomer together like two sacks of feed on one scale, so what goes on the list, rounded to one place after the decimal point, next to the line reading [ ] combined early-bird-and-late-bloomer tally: 6.7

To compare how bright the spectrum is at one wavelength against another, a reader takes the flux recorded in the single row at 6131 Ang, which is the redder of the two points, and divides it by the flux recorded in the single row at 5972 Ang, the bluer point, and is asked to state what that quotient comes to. 0.99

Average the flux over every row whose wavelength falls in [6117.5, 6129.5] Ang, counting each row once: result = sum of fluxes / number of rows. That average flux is 3.565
